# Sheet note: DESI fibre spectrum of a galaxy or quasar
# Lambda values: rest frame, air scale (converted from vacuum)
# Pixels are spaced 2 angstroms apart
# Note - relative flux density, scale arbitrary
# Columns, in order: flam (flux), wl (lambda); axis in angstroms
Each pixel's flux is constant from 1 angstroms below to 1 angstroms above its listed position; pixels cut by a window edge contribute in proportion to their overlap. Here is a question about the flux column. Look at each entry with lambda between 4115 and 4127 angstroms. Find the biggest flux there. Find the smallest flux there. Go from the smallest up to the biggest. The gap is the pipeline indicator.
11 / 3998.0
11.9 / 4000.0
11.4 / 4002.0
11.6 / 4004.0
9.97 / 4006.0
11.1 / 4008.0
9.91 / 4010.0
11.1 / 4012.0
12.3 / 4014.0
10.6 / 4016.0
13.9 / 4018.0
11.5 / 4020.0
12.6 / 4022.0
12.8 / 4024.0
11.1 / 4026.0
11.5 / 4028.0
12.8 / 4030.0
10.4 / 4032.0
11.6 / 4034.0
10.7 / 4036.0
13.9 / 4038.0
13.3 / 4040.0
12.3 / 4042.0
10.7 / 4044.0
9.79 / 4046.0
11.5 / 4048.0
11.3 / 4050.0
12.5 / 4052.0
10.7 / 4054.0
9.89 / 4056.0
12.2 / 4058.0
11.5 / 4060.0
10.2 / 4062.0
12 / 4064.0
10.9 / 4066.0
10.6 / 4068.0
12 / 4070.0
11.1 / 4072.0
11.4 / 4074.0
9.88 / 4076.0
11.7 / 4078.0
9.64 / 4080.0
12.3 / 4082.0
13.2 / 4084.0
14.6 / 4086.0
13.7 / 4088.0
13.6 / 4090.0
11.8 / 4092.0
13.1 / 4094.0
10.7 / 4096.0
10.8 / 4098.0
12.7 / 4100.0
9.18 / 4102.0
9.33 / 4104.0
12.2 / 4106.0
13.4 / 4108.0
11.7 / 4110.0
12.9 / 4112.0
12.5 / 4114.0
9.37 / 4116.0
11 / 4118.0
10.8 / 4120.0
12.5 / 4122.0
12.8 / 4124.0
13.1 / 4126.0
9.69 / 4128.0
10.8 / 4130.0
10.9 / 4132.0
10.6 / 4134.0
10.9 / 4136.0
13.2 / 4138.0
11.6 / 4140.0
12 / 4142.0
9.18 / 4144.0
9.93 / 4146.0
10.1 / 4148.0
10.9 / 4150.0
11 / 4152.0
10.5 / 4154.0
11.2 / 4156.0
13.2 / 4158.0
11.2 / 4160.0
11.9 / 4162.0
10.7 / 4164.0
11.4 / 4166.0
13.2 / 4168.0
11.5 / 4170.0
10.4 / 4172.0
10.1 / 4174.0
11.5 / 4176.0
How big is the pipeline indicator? 3.7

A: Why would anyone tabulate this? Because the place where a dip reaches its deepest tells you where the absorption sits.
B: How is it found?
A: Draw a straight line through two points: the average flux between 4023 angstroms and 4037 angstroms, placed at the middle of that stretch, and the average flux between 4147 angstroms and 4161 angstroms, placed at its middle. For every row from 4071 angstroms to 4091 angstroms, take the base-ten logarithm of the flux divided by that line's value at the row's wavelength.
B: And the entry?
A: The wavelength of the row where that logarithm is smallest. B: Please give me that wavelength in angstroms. 4080.0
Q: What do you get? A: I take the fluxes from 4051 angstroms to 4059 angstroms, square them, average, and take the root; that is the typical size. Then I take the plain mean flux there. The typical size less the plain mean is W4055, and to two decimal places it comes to 0.05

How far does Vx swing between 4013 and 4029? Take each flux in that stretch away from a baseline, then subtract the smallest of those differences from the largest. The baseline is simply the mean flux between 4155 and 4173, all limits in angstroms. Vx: 3.3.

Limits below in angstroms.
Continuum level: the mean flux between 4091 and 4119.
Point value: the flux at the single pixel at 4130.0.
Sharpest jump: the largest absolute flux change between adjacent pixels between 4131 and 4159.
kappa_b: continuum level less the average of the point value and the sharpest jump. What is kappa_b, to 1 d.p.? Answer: 4.7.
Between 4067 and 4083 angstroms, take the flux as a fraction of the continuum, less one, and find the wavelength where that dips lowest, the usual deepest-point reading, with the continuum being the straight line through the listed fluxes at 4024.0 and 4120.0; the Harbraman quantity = 4080.0 angstroms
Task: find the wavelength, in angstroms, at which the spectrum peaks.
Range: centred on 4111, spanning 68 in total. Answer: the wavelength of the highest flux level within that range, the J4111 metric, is 4086.0 angstroms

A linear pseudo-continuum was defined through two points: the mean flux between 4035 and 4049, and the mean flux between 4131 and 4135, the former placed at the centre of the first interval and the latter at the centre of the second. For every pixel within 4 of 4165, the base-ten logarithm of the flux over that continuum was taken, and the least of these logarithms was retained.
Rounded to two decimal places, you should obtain 0.01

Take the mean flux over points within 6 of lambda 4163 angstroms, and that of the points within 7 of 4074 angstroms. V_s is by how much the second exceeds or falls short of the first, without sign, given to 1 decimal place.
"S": 1.0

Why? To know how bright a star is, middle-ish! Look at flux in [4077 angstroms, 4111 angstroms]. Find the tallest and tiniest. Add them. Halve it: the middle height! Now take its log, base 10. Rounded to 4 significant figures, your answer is 1.075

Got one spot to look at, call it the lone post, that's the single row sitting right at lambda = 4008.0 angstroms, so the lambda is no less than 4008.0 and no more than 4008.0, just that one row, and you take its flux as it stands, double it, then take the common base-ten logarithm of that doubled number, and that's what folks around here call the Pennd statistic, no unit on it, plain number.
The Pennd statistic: 1.35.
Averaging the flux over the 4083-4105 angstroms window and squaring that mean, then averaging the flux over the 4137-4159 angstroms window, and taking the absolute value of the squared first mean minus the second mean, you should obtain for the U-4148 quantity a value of 134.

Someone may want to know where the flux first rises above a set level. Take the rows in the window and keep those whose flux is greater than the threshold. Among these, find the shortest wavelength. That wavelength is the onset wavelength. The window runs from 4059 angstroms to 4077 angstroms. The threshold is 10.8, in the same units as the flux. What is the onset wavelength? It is 4060.0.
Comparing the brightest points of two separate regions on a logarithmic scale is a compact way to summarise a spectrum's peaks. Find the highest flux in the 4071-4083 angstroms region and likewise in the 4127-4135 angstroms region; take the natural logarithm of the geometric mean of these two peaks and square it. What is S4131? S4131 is 6.00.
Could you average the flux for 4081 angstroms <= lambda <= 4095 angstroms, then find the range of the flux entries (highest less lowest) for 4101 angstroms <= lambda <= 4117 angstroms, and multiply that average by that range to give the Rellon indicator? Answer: 56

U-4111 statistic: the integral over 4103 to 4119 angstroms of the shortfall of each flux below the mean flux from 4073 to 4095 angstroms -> 11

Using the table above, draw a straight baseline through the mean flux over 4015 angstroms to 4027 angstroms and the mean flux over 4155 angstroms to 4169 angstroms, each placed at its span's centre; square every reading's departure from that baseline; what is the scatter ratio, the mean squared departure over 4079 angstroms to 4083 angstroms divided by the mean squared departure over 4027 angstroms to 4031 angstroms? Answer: 6.5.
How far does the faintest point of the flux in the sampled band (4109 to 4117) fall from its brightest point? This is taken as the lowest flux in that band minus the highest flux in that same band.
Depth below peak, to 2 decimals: -3.53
